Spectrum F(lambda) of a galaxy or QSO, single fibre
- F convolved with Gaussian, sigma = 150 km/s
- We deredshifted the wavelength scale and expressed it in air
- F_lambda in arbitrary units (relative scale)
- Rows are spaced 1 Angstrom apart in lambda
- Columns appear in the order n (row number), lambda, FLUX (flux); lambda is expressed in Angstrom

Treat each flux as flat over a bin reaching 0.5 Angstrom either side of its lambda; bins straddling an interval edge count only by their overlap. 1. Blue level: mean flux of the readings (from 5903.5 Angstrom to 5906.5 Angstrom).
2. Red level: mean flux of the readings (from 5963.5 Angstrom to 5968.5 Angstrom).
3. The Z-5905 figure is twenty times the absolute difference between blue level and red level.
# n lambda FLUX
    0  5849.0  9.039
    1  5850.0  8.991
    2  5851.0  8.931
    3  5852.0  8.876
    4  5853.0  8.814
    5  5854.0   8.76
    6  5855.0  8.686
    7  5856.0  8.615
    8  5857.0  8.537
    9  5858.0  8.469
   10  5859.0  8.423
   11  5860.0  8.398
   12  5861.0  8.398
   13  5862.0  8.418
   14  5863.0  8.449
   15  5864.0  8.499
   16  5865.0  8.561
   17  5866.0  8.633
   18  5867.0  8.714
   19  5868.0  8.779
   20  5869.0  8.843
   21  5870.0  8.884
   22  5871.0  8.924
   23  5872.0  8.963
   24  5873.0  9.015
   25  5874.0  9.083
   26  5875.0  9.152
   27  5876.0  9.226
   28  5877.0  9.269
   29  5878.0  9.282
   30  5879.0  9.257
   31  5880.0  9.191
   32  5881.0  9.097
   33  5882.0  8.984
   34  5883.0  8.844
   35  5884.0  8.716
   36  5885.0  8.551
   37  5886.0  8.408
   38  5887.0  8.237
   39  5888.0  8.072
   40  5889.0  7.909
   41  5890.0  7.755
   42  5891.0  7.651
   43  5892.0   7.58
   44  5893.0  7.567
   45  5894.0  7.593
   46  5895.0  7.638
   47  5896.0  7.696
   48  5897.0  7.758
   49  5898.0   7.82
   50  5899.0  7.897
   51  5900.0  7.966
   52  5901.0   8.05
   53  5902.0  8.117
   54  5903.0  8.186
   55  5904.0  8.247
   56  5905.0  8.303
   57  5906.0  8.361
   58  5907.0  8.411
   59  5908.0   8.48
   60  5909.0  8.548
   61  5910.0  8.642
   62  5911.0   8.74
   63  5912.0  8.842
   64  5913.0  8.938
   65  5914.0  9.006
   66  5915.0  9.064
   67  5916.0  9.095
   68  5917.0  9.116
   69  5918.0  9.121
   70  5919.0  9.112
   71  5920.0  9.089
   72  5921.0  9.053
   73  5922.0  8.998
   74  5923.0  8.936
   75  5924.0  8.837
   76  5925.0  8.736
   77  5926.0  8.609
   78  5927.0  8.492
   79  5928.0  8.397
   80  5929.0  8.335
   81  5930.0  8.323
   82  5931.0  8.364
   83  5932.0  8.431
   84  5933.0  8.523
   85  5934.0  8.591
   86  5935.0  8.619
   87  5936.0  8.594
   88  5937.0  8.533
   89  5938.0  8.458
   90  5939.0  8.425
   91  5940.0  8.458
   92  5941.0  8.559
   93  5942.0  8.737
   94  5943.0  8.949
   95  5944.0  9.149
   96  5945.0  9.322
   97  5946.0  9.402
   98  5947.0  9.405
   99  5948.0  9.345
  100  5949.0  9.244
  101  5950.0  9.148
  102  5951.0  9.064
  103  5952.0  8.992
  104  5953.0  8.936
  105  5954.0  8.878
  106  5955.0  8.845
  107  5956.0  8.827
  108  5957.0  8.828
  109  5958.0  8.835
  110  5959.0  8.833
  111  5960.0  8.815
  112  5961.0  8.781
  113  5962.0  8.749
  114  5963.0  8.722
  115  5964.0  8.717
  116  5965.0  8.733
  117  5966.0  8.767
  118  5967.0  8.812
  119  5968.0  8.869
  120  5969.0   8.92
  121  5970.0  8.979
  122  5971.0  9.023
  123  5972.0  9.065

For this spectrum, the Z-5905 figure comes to 9.5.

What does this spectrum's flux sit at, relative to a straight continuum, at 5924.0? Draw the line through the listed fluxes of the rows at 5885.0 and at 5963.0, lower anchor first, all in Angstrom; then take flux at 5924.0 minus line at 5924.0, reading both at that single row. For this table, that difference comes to 0.2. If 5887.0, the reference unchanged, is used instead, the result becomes -0.3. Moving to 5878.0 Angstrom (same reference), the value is 0.7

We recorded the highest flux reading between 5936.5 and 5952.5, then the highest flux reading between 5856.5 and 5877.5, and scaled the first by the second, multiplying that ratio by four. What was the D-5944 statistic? 4.1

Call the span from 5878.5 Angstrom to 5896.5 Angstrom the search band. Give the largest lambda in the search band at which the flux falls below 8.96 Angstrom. 5896.0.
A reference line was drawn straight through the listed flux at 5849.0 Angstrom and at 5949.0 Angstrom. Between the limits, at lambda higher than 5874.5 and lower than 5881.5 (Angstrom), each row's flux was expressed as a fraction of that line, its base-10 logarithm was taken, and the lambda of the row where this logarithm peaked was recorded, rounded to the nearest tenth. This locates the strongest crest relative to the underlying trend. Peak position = 5878.0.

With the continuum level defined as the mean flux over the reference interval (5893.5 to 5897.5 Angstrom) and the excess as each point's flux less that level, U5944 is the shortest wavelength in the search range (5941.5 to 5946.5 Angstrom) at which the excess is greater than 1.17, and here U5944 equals 5943.0 Angstrom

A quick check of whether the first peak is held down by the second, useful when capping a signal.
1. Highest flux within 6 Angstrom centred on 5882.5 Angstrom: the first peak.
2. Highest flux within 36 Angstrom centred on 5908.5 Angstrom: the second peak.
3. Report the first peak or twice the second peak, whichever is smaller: 9.19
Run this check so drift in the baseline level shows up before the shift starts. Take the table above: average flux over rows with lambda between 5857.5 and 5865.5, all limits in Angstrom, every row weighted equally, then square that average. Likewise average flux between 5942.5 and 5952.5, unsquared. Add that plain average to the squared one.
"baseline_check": 80.6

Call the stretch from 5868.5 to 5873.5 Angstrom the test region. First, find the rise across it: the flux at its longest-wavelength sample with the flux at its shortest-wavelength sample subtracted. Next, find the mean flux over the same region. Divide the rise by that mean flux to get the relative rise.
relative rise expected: 0.019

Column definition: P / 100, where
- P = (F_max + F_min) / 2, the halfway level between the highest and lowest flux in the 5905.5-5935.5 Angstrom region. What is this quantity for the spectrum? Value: 0.0872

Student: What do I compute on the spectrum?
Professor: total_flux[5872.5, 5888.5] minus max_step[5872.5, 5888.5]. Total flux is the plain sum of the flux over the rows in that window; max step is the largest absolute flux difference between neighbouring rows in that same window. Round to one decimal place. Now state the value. 142.2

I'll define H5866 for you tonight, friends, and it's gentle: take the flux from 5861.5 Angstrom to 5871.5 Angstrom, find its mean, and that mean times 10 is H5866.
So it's 87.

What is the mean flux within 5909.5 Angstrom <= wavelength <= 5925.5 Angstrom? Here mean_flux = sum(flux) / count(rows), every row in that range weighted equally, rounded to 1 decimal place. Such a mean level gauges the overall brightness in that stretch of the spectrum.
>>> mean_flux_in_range 9.0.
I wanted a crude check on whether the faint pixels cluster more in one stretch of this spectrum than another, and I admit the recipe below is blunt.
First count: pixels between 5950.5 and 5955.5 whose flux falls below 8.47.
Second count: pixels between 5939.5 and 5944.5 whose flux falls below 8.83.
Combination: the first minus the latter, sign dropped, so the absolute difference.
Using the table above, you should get 3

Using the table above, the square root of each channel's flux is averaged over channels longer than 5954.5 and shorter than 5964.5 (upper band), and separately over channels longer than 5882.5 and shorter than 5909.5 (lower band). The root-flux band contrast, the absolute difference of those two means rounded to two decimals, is 0.12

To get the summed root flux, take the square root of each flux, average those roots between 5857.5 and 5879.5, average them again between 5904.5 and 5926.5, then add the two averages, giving 5.94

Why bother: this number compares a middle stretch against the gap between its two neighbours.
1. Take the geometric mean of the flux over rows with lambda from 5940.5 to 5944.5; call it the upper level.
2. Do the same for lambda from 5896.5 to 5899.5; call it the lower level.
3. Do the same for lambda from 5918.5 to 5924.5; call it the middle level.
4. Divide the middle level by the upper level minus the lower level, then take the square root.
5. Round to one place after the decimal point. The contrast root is 3.0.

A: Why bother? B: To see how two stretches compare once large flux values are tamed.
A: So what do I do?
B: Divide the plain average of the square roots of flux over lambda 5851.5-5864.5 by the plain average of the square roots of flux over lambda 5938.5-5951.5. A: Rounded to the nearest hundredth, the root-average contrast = 0.97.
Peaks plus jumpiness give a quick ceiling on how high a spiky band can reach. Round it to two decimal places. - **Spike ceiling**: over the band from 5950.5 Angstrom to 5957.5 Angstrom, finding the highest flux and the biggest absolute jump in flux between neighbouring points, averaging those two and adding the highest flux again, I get 13.63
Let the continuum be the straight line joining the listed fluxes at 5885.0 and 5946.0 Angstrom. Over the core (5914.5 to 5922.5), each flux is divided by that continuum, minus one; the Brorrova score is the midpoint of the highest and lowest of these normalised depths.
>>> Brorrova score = 0.00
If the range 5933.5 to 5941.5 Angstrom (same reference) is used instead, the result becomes -0.08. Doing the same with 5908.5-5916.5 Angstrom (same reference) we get -0.01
